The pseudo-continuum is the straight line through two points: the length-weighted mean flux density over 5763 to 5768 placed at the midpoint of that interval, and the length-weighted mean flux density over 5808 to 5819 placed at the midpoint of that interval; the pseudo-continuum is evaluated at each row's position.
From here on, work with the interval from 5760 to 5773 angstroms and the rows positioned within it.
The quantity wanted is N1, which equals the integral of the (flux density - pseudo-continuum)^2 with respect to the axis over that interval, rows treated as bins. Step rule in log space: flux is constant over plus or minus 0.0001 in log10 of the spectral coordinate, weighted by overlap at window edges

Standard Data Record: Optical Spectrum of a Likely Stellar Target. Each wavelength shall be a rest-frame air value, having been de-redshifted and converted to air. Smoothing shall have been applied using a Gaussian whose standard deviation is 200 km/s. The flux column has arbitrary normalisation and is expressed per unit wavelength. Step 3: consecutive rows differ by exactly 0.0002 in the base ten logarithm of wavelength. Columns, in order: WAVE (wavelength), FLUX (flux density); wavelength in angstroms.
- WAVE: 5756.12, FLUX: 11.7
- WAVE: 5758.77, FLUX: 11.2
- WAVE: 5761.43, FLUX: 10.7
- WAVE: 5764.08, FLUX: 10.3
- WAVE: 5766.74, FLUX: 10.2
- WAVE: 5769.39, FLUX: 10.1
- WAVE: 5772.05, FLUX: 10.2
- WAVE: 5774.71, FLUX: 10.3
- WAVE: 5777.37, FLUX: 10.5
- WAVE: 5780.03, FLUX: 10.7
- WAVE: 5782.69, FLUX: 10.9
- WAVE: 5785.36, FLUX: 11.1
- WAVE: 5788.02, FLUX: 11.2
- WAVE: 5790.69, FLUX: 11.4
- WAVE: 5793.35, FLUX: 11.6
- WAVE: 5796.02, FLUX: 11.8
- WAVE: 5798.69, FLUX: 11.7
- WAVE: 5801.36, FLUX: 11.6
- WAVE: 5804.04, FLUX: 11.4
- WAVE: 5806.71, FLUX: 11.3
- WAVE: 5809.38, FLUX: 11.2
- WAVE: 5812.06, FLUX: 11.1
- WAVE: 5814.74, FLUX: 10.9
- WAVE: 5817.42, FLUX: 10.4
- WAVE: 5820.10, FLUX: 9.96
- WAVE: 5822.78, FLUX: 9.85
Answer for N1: 1.0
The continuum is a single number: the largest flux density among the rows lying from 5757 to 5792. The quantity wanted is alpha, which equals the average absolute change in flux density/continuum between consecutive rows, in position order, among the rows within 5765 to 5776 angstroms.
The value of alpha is 0.009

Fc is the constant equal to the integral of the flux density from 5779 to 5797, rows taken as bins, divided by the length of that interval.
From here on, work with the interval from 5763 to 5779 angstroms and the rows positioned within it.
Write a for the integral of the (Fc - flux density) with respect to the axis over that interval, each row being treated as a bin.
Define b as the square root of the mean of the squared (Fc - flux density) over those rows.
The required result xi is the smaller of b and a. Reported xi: 1.0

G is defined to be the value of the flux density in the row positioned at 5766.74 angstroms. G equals 10.2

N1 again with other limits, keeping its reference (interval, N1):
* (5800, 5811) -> 4.3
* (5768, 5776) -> 0.1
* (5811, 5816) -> 0.1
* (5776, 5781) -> 0.2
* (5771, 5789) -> 2.7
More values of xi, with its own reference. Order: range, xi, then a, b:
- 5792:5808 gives -5.2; -5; 0.37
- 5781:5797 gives -1.1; -1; 0.32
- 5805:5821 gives 0.6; 6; 0.65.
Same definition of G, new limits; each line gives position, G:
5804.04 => 11.4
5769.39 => 10.1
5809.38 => 11.2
